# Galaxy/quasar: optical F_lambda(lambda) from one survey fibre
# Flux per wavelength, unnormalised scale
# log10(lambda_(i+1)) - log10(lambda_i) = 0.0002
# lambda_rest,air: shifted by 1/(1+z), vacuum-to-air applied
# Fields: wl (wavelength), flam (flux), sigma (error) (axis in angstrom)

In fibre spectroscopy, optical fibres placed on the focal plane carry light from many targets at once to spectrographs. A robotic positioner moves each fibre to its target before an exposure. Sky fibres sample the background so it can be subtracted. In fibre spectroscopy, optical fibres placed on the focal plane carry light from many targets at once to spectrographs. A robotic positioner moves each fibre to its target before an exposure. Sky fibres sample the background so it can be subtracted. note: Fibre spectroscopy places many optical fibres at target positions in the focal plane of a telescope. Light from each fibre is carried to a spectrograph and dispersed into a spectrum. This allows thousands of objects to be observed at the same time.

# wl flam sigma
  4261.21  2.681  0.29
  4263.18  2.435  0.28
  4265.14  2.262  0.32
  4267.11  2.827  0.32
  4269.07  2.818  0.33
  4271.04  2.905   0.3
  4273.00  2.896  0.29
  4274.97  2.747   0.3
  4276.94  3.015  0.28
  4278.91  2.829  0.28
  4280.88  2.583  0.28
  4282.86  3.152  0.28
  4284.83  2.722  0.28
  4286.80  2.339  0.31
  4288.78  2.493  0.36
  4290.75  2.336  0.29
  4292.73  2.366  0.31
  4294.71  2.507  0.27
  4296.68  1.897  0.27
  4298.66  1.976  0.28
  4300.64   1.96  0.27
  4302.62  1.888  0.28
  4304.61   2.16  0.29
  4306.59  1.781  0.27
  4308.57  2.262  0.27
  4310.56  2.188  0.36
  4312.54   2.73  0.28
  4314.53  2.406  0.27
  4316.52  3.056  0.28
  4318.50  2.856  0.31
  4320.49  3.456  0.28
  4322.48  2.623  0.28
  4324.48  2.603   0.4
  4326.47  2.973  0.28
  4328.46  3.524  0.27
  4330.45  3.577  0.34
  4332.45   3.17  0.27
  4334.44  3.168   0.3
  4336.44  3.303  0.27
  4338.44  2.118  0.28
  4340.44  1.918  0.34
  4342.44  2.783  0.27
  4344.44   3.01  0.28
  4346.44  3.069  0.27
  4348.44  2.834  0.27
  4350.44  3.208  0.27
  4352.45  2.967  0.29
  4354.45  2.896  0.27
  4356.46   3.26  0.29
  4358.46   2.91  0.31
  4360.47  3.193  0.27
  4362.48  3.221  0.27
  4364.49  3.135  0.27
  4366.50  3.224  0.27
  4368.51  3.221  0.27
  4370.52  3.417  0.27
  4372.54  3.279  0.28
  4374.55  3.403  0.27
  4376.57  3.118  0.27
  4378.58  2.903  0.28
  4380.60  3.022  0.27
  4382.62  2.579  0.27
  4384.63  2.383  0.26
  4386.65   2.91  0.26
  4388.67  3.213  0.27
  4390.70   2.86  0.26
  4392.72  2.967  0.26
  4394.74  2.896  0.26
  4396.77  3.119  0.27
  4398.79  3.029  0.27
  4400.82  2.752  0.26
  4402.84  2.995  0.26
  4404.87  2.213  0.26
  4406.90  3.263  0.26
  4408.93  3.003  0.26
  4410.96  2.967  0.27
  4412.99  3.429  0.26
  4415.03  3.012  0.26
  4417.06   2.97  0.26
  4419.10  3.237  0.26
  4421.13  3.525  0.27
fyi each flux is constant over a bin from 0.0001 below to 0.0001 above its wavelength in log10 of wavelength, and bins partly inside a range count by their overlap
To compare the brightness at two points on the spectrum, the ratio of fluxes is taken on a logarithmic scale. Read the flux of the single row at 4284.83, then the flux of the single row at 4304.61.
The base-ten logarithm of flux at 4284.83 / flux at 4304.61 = 0.10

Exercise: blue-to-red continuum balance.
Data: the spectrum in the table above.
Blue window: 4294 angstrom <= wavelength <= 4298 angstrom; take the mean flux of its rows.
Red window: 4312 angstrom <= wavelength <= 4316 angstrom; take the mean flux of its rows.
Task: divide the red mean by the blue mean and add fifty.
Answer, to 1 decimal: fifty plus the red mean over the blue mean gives 51.2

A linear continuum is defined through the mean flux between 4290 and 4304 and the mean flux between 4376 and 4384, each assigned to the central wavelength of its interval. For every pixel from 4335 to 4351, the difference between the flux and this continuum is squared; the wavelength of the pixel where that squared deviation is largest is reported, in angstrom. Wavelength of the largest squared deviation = 4336.44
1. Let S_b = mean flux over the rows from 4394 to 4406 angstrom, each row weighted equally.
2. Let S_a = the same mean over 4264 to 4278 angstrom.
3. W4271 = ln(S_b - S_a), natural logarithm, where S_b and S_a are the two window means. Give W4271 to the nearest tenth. -2.9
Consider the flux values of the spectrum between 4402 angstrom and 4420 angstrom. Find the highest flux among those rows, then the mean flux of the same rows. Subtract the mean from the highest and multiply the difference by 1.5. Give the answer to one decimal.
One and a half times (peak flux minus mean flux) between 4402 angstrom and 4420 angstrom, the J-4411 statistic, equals 0.6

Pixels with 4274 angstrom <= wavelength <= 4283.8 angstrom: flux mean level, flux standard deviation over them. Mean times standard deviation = 0.6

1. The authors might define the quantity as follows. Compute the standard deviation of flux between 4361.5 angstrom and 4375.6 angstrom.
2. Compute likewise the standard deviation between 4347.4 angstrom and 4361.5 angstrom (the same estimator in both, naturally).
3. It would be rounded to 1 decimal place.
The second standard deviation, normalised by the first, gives 1.7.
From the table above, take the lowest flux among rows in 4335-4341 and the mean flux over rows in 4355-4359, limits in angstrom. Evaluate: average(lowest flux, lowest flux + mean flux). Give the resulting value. 3.5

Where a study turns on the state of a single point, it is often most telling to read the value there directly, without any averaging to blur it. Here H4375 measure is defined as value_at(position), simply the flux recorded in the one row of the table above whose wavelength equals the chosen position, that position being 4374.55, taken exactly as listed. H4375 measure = 3.403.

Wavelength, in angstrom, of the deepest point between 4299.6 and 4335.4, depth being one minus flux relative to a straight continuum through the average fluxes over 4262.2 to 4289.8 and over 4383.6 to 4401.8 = 4306.59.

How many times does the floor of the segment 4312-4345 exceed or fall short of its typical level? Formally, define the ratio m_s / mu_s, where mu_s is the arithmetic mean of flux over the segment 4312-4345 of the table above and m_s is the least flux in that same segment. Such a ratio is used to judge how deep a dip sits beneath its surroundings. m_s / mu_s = 0.662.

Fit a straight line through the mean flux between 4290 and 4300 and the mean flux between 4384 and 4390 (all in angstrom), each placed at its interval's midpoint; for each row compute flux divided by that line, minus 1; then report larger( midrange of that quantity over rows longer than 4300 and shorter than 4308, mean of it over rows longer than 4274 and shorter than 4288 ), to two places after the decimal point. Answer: 0.31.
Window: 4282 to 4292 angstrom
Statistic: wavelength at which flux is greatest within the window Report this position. 4282.86 angstrom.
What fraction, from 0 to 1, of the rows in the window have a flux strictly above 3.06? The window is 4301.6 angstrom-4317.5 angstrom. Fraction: 0.0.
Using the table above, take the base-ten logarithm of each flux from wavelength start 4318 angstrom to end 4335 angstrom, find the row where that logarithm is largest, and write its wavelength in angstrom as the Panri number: 4330.45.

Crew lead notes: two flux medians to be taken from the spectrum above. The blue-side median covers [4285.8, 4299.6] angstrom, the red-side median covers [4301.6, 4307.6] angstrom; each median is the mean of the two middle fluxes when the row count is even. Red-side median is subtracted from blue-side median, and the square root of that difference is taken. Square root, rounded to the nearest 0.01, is 0.67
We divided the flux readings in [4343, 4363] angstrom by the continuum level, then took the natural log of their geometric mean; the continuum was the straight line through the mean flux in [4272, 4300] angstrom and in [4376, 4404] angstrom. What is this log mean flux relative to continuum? 0.09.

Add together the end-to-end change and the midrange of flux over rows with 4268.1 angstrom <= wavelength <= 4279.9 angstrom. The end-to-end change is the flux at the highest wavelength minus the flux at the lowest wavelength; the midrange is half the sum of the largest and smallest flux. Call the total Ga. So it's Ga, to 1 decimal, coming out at 2.9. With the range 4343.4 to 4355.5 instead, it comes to 2.9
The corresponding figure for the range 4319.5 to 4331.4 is 3.2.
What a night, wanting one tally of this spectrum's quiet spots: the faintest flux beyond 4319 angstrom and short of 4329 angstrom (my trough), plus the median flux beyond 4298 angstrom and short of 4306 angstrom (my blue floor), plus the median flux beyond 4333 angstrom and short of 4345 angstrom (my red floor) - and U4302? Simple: 7.47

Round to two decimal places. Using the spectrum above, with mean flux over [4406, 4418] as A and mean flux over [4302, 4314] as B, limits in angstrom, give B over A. 0.70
